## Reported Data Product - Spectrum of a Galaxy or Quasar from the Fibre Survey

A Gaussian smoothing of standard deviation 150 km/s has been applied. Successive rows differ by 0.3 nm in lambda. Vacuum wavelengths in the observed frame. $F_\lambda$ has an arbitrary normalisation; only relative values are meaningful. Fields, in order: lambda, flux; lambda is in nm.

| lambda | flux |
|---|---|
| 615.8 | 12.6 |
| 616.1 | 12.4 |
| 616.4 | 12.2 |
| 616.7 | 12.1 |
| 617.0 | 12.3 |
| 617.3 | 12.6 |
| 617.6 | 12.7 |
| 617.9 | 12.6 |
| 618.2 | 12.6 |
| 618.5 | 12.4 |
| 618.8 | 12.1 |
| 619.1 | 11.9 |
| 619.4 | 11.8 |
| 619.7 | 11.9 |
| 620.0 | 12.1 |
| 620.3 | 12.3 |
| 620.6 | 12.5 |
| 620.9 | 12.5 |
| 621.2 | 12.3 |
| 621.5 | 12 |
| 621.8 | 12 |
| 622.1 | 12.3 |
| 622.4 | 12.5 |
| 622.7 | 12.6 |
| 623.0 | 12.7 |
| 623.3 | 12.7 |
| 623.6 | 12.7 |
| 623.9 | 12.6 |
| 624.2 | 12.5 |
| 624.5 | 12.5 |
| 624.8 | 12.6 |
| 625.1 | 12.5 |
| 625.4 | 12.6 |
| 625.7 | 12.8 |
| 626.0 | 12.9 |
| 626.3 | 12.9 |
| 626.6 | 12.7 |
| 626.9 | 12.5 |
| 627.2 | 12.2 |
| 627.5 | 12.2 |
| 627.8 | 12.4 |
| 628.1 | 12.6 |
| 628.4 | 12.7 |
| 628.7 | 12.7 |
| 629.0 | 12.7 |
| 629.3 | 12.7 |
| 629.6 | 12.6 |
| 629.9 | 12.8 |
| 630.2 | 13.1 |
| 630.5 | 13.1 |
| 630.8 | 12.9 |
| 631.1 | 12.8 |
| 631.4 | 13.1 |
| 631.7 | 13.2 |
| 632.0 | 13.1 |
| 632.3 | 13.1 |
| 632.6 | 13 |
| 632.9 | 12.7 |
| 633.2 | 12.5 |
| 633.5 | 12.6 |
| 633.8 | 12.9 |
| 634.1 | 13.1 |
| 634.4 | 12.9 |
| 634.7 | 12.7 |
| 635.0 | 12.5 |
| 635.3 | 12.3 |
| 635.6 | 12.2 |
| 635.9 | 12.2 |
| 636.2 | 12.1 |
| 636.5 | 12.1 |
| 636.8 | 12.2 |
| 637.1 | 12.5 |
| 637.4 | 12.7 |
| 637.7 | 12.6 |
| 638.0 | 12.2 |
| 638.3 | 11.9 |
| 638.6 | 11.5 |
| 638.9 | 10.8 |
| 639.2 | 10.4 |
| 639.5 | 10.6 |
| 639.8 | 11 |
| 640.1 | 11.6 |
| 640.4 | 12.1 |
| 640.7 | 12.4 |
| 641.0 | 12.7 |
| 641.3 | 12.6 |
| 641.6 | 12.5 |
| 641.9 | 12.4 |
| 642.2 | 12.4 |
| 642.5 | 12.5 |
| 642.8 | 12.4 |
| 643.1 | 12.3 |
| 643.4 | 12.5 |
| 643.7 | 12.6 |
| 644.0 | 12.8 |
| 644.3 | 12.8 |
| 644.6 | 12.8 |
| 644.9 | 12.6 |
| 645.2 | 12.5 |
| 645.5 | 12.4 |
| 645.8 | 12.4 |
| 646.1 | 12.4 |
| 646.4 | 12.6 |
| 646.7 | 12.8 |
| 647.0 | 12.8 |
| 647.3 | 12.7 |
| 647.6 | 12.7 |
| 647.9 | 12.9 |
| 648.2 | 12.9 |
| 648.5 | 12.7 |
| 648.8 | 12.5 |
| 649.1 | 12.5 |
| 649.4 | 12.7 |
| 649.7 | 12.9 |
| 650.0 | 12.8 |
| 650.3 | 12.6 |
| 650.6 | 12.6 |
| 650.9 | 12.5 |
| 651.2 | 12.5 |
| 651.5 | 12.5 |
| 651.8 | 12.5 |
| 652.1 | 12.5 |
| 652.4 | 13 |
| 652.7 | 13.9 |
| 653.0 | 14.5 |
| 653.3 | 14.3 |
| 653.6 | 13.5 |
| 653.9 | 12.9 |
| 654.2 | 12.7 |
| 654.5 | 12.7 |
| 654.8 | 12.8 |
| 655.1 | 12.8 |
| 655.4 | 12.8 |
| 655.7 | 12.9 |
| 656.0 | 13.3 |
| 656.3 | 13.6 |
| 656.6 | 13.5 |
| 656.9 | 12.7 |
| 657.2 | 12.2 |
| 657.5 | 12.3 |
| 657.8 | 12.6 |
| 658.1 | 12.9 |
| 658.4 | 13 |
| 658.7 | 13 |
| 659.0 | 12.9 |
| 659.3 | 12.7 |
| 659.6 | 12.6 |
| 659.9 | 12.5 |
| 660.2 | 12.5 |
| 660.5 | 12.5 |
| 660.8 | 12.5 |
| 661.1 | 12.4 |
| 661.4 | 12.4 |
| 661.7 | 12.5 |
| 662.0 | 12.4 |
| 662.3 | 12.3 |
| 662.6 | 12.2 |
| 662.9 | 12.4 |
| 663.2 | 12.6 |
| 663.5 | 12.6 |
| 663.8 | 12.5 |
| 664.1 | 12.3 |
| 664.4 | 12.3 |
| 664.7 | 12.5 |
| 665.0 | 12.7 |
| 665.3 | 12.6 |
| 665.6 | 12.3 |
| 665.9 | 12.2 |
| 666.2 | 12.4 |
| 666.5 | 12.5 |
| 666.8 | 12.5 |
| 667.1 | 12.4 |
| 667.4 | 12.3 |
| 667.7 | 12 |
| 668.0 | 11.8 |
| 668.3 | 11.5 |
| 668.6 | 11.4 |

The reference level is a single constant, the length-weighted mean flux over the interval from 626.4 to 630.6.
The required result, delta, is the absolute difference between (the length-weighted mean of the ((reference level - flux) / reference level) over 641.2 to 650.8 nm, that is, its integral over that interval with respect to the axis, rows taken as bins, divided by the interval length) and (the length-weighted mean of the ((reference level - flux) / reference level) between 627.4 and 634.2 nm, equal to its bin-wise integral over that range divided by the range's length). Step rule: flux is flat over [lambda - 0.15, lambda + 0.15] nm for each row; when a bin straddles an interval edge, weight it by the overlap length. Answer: 0.016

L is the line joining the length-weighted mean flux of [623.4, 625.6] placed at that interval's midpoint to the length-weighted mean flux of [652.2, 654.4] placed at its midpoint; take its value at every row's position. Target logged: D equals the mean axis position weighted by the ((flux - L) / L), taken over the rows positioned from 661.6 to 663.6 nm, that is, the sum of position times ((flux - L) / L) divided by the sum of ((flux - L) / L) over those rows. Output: 662.58 nm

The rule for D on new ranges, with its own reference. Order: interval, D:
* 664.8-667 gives 665.93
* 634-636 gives 635.57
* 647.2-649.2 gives 648.30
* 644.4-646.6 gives 645.58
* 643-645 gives 643.89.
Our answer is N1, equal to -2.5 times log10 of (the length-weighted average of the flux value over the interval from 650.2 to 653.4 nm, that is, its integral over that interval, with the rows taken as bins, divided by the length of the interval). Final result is -2.79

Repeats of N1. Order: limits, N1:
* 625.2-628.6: -2.75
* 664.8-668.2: -2.73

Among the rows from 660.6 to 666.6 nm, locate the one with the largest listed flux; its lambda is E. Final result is 665.0 nm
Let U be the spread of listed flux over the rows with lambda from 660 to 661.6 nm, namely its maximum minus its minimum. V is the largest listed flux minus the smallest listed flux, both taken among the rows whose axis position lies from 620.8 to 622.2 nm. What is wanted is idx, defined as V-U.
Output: 0.4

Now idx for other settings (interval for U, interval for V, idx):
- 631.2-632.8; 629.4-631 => 0.3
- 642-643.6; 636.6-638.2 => 0.3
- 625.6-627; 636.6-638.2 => 0.1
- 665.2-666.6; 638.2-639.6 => 1.1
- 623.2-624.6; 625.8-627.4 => 0.5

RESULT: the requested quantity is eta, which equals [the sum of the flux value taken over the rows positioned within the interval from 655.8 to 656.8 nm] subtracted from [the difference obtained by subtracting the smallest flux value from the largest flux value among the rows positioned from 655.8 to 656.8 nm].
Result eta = -40.1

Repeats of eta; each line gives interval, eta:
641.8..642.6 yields -37.2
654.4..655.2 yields -38.2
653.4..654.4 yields -38.3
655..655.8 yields -38.4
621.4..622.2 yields -36.0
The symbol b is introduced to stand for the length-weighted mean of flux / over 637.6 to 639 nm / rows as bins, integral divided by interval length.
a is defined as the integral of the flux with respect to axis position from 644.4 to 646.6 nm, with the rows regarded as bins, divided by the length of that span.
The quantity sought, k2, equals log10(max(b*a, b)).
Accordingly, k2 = 2.17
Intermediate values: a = 12.5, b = 11.8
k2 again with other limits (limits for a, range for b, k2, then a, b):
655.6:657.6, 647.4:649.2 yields 2.22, 12.9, 12.7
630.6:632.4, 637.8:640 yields 2.17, 13.0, 11.2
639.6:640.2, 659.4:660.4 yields 2.15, 11.2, 12.5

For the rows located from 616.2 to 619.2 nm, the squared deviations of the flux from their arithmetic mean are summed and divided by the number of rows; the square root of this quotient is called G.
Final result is 0.26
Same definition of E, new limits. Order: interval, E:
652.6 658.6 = 653.0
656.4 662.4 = 656.6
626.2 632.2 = 631.7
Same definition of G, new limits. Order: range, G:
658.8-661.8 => 0.14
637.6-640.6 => 0.71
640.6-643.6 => 0.11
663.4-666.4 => 0.16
